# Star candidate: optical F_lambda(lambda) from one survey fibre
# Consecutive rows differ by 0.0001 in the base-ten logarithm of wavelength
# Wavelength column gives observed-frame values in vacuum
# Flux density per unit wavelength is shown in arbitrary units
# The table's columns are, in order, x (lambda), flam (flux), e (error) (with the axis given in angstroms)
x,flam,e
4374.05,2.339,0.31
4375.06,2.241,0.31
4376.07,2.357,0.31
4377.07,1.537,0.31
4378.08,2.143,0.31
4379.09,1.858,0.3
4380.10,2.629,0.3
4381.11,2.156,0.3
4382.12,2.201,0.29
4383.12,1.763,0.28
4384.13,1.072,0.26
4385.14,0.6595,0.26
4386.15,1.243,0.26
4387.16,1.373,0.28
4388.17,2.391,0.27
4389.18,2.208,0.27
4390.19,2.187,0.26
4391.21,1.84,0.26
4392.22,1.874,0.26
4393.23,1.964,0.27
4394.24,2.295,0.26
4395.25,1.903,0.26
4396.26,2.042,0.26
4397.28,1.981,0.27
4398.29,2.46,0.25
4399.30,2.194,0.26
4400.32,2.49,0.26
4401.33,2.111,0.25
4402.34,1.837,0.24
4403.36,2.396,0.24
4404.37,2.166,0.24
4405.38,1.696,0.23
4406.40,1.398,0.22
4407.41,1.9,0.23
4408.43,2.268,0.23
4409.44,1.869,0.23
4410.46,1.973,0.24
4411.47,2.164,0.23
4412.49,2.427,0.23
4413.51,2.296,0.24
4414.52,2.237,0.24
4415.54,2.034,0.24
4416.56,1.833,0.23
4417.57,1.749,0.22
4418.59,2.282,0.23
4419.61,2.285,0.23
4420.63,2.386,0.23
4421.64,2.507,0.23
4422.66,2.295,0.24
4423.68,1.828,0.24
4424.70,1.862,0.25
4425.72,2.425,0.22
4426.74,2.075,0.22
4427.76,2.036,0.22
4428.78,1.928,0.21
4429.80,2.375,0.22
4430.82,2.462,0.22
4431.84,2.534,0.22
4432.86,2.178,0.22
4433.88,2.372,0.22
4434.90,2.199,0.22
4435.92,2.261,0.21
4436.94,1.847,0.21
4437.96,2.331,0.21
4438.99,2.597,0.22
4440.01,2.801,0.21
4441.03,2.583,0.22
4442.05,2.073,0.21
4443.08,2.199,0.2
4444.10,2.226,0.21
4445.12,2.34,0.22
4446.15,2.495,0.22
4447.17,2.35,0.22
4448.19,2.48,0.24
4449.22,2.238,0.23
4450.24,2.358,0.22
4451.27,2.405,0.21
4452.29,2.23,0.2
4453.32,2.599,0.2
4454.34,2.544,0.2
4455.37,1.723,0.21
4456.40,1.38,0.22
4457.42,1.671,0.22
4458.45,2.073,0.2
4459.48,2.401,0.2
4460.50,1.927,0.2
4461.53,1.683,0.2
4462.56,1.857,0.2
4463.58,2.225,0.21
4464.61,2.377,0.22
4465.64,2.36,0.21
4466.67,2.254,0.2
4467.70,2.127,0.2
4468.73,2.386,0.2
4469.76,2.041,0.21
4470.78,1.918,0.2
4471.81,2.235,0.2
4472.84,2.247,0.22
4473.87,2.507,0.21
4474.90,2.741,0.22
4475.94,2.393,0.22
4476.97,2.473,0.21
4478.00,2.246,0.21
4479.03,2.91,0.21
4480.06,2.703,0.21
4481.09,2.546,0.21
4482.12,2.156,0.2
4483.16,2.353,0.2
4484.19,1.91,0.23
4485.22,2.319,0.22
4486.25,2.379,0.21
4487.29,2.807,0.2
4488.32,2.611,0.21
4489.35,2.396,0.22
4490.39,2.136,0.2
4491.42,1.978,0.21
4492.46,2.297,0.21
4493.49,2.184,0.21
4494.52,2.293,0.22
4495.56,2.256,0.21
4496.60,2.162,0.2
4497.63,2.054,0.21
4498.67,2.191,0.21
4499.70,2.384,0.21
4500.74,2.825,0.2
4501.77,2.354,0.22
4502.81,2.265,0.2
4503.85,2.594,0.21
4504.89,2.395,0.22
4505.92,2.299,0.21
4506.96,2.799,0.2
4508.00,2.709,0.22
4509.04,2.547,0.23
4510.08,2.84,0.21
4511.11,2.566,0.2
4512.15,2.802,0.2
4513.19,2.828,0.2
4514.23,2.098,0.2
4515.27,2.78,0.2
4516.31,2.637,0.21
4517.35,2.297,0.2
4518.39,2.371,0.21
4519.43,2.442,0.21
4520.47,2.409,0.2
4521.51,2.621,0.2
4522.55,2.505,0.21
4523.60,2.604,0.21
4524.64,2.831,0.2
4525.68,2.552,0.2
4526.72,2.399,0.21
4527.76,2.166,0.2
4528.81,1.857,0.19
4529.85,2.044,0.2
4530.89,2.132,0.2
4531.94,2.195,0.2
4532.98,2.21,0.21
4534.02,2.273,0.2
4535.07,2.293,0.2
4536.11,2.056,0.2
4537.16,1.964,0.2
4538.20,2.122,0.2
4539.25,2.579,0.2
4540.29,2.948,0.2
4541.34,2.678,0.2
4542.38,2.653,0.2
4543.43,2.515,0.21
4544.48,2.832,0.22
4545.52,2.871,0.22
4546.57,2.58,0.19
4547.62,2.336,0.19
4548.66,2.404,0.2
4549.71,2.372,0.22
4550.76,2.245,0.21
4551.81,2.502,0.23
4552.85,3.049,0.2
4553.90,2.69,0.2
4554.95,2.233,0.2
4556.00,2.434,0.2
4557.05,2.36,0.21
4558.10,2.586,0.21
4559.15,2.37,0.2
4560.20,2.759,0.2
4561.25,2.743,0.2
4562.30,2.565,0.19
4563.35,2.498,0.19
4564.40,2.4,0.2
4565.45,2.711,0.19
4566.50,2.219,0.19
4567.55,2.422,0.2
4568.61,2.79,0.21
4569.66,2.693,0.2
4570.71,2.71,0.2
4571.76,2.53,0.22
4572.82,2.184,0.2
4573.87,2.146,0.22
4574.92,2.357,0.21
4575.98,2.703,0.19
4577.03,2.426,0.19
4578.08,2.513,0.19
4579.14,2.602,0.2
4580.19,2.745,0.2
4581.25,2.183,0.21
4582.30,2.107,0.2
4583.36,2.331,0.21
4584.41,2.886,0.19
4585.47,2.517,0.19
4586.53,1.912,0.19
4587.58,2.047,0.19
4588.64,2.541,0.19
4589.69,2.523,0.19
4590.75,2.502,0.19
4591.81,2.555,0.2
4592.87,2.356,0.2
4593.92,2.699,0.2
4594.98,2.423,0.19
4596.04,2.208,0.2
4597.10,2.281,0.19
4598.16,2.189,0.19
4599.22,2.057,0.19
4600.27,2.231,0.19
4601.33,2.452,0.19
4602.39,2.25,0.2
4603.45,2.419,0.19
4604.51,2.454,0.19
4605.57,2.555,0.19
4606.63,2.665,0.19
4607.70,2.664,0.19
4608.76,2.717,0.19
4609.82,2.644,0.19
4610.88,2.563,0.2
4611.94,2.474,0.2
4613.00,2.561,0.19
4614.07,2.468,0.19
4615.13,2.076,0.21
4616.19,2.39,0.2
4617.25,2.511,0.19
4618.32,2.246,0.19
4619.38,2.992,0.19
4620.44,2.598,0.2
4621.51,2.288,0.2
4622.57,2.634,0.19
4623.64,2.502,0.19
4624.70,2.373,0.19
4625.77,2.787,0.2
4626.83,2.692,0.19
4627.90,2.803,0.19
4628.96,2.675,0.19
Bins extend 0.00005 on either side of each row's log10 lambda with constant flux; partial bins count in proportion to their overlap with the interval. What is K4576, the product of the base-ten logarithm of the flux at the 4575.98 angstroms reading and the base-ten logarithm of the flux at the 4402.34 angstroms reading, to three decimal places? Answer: 0.114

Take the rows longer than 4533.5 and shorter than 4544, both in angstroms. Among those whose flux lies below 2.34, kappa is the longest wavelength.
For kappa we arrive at 4538.20 angstroms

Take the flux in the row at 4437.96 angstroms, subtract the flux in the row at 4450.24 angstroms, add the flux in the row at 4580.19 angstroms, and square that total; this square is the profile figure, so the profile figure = 7.4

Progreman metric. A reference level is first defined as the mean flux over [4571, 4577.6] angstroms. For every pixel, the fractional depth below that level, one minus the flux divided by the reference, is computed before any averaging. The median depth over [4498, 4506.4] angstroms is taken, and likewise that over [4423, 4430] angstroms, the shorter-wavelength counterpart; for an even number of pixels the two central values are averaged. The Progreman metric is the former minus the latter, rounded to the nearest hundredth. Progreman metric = -0.14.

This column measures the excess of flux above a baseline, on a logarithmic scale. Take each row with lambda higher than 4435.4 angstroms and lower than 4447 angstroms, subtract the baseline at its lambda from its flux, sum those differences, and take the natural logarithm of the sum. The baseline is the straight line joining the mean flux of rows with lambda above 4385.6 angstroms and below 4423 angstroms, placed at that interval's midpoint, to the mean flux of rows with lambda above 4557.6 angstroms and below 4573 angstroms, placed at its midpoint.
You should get 0.59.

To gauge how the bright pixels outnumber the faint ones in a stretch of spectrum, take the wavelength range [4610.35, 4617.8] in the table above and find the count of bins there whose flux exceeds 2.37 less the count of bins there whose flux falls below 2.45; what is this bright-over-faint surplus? 4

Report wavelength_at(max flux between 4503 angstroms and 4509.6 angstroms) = 4506.96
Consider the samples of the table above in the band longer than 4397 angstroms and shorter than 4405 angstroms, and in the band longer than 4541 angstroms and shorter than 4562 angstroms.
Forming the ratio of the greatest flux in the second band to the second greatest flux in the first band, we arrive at 1.24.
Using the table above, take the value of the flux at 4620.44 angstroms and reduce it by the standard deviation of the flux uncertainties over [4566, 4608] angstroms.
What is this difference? 2.59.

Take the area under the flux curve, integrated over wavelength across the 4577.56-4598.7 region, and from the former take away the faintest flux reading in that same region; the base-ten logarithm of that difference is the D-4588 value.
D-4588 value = 1.69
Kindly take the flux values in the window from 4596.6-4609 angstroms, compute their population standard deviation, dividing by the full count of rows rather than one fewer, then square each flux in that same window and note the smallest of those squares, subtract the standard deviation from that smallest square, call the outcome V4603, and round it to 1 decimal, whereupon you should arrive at 4.0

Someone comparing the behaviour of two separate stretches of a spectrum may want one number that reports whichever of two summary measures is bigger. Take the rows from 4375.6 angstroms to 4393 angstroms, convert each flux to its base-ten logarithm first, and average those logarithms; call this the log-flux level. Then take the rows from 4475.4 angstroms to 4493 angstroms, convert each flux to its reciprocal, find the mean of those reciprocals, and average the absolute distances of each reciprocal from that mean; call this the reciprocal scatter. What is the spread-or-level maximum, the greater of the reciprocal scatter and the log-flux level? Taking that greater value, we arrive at 0.25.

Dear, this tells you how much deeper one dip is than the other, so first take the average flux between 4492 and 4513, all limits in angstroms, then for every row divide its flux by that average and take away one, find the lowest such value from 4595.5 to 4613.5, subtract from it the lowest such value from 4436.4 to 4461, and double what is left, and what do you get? 0.6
